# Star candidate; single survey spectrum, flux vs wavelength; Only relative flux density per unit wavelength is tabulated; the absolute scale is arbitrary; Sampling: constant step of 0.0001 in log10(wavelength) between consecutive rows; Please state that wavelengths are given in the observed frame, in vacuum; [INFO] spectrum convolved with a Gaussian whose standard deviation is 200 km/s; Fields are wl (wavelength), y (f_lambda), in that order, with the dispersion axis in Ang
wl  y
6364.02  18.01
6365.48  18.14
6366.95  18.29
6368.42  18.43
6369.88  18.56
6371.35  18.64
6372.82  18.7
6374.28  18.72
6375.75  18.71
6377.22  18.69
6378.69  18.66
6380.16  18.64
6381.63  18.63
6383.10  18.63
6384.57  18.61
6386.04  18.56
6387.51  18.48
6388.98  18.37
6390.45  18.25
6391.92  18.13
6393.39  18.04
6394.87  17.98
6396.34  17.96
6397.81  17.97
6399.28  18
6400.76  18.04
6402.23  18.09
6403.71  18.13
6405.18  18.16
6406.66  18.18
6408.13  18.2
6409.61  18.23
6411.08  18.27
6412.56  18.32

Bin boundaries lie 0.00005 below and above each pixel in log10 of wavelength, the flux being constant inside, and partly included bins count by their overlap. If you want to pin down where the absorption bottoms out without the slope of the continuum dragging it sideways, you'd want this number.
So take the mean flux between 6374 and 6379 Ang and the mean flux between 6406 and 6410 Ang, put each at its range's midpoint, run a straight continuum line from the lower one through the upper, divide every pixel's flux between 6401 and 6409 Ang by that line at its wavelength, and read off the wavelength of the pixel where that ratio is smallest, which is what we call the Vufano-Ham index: 6402.23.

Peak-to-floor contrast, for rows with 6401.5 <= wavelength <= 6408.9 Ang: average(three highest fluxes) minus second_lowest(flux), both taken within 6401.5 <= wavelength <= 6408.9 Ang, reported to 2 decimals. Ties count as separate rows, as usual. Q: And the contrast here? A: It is 0.05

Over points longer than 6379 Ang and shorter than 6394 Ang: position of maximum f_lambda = 6380.16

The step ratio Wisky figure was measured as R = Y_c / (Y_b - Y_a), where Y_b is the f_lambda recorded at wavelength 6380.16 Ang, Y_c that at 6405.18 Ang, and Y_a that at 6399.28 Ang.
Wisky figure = 28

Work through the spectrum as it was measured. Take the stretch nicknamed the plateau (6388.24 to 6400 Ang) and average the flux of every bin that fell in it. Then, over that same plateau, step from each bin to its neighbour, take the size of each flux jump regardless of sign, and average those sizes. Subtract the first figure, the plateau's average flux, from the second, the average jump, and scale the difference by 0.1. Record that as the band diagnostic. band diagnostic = -1.80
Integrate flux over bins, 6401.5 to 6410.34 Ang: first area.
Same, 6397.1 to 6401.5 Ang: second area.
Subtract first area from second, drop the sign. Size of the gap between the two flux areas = 81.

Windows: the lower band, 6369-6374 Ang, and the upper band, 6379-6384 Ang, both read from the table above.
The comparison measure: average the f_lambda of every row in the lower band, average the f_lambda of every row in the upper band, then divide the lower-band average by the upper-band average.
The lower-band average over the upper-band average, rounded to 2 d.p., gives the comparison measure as 1.00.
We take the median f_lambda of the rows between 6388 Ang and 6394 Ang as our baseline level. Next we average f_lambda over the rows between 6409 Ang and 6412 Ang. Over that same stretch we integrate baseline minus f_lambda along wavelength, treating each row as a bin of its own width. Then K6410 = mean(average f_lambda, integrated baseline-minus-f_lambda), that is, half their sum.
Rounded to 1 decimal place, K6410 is 9.0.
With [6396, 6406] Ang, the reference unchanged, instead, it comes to 9.7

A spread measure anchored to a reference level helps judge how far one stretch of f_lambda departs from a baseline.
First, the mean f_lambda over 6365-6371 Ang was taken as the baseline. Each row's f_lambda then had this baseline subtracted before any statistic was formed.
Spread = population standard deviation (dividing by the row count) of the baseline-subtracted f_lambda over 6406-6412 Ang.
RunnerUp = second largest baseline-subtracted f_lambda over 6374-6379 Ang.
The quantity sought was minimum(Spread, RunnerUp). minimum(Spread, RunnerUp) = 0.034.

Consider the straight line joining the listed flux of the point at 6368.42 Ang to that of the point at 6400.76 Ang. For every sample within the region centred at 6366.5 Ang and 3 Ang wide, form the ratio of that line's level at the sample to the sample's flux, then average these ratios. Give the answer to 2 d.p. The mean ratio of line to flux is 1.01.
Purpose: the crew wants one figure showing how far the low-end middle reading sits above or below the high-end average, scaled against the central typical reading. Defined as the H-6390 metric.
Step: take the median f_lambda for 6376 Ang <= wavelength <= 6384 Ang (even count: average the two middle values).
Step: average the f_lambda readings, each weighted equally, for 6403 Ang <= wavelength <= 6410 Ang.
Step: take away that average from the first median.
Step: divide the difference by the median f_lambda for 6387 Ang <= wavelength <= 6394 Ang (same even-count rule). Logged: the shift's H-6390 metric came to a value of 0.025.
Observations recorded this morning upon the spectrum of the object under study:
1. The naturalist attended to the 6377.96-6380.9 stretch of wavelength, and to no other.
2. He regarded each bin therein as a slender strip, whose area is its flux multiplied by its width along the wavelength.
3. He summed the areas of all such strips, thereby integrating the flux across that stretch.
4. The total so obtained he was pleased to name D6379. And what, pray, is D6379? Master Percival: 54.8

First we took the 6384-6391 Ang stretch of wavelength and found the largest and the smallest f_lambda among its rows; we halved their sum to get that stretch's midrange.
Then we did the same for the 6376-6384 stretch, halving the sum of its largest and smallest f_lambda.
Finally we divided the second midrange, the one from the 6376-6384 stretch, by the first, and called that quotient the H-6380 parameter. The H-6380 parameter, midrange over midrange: 1.01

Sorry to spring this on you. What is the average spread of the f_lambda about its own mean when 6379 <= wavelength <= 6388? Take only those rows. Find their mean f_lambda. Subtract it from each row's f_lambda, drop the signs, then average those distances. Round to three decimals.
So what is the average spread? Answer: 0.048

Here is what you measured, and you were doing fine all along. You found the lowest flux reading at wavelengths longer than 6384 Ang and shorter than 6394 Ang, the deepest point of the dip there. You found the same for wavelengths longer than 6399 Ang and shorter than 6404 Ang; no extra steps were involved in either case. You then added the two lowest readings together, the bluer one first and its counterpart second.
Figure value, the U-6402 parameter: 36.0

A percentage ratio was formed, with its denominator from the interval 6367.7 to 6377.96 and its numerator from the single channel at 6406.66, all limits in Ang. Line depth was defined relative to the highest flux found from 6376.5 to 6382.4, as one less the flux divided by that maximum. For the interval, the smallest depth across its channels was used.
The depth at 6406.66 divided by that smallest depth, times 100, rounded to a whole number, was -1700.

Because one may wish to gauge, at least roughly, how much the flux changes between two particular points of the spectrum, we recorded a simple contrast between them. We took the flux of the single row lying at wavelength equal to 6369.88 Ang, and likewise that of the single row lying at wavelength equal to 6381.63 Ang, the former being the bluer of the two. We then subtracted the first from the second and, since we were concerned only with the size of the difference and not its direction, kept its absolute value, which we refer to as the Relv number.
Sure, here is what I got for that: 0.1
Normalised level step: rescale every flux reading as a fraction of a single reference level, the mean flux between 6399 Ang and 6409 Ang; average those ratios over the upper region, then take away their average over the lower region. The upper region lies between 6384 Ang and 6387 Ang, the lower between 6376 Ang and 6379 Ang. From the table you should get -0.005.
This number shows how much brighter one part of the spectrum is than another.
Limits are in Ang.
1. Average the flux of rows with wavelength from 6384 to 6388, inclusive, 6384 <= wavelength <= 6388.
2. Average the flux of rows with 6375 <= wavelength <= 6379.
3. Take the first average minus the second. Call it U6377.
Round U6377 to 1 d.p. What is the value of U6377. -0.1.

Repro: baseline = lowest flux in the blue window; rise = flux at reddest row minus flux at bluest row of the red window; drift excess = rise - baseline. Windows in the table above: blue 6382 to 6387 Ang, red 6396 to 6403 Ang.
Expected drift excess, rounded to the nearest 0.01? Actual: -18.43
